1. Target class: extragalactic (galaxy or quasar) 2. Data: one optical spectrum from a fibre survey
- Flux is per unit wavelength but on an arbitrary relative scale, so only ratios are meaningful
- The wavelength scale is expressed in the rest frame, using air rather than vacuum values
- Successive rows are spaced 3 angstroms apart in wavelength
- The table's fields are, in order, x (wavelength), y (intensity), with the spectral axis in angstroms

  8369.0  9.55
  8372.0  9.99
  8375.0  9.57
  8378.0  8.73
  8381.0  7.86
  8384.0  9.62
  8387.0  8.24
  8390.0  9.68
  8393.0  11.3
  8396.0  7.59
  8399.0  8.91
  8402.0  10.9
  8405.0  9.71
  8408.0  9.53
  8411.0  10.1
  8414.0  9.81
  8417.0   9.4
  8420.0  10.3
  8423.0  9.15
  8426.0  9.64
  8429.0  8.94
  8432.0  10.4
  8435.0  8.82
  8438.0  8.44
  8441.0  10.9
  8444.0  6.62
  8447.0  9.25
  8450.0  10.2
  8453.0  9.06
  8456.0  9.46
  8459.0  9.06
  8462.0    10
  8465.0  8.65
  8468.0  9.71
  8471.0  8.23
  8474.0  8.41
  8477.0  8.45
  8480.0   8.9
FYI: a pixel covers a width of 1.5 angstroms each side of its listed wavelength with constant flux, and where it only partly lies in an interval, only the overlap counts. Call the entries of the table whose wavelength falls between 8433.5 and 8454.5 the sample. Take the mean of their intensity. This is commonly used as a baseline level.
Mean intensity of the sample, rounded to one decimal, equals 9.0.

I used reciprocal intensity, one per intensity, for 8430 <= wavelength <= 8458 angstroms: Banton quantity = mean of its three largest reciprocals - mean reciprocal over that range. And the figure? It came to 0.0173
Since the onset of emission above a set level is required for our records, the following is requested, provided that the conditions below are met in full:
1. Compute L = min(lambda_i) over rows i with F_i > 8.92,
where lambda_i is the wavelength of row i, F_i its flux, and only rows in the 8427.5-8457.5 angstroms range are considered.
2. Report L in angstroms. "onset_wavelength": 8429.0 angstroms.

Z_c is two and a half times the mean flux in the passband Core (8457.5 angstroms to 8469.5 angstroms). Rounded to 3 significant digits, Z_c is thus 23.4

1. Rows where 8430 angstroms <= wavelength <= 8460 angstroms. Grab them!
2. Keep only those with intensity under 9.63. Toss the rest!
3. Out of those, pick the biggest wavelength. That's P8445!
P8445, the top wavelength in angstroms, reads 8459.0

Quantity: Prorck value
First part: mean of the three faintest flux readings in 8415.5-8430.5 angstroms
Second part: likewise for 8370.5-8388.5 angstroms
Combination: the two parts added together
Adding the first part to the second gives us 17.4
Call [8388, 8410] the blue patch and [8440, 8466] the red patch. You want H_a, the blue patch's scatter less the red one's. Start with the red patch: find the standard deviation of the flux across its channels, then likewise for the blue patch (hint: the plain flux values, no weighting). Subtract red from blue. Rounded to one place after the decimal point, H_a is 0.0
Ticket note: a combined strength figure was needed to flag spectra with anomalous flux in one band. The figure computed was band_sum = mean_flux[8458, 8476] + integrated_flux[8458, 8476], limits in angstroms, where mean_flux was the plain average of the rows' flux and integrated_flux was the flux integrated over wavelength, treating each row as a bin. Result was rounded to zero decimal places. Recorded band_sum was 171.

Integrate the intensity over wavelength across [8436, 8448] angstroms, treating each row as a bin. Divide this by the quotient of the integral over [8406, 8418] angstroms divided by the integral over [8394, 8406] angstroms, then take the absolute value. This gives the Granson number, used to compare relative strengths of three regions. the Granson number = 101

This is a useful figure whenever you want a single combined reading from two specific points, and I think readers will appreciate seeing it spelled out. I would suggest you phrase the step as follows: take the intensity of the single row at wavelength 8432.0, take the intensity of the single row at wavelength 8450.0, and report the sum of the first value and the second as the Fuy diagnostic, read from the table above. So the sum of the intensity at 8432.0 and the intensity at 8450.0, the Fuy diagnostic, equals 20.6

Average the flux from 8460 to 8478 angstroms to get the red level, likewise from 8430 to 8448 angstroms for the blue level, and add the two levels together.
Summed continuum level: 18.0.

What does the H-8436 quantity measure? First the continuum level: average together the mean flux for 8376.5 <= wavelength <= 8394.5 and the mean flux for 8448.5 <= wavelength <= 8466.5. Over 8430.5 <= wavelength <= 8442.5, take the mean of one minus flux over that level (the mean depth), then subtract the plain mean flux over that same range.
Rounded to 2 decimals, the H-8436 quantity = -9.67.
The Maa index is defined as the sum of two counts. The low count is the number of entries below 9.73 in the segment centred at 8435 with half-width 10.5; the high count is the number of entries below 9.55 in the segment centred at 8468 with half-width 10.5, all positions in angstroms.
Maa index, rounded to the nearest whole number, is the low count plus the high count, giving 10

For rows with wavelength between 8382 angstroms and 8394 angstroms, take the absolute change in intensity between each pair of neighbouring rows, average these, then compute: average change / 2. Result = 0.74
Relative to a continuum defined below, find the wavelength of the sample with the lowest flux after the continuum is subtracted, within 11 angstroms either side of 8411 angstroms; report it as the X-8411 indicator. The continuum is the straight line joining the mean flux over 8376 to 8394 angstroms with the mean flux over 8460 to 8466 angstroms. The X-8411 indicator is 8417.0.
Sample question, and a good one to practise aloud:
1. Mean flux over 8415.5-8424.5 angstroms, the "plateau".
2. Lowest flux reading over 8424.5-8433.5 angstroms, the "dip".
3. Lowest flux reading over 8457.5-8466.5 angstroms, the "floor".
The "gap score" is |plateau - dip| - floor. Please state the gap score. -8.0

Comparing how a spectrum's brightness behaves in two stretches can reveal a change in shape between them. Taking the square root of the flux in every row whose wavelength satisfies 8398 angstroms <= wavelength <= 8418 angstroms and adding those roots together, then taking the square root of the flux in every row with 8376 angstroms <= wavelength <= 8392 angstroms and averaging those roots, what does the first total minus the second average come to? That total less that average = 18.9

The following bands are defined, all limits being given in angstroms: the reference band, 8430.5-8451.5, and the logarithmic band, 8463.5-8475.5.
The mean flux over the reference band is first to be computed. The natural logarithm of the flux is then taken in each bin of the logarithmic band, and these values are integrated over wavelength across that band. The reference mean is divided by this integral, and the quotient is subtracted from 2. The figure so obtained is 1.64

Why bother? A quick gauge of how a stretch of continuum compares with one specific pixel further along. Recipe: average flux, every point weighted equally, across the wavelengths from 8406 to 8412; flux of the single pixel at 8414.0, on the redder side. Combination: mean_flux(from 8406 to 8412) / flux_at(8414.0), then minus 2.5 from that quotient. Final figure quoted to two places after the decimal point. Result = -1.50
